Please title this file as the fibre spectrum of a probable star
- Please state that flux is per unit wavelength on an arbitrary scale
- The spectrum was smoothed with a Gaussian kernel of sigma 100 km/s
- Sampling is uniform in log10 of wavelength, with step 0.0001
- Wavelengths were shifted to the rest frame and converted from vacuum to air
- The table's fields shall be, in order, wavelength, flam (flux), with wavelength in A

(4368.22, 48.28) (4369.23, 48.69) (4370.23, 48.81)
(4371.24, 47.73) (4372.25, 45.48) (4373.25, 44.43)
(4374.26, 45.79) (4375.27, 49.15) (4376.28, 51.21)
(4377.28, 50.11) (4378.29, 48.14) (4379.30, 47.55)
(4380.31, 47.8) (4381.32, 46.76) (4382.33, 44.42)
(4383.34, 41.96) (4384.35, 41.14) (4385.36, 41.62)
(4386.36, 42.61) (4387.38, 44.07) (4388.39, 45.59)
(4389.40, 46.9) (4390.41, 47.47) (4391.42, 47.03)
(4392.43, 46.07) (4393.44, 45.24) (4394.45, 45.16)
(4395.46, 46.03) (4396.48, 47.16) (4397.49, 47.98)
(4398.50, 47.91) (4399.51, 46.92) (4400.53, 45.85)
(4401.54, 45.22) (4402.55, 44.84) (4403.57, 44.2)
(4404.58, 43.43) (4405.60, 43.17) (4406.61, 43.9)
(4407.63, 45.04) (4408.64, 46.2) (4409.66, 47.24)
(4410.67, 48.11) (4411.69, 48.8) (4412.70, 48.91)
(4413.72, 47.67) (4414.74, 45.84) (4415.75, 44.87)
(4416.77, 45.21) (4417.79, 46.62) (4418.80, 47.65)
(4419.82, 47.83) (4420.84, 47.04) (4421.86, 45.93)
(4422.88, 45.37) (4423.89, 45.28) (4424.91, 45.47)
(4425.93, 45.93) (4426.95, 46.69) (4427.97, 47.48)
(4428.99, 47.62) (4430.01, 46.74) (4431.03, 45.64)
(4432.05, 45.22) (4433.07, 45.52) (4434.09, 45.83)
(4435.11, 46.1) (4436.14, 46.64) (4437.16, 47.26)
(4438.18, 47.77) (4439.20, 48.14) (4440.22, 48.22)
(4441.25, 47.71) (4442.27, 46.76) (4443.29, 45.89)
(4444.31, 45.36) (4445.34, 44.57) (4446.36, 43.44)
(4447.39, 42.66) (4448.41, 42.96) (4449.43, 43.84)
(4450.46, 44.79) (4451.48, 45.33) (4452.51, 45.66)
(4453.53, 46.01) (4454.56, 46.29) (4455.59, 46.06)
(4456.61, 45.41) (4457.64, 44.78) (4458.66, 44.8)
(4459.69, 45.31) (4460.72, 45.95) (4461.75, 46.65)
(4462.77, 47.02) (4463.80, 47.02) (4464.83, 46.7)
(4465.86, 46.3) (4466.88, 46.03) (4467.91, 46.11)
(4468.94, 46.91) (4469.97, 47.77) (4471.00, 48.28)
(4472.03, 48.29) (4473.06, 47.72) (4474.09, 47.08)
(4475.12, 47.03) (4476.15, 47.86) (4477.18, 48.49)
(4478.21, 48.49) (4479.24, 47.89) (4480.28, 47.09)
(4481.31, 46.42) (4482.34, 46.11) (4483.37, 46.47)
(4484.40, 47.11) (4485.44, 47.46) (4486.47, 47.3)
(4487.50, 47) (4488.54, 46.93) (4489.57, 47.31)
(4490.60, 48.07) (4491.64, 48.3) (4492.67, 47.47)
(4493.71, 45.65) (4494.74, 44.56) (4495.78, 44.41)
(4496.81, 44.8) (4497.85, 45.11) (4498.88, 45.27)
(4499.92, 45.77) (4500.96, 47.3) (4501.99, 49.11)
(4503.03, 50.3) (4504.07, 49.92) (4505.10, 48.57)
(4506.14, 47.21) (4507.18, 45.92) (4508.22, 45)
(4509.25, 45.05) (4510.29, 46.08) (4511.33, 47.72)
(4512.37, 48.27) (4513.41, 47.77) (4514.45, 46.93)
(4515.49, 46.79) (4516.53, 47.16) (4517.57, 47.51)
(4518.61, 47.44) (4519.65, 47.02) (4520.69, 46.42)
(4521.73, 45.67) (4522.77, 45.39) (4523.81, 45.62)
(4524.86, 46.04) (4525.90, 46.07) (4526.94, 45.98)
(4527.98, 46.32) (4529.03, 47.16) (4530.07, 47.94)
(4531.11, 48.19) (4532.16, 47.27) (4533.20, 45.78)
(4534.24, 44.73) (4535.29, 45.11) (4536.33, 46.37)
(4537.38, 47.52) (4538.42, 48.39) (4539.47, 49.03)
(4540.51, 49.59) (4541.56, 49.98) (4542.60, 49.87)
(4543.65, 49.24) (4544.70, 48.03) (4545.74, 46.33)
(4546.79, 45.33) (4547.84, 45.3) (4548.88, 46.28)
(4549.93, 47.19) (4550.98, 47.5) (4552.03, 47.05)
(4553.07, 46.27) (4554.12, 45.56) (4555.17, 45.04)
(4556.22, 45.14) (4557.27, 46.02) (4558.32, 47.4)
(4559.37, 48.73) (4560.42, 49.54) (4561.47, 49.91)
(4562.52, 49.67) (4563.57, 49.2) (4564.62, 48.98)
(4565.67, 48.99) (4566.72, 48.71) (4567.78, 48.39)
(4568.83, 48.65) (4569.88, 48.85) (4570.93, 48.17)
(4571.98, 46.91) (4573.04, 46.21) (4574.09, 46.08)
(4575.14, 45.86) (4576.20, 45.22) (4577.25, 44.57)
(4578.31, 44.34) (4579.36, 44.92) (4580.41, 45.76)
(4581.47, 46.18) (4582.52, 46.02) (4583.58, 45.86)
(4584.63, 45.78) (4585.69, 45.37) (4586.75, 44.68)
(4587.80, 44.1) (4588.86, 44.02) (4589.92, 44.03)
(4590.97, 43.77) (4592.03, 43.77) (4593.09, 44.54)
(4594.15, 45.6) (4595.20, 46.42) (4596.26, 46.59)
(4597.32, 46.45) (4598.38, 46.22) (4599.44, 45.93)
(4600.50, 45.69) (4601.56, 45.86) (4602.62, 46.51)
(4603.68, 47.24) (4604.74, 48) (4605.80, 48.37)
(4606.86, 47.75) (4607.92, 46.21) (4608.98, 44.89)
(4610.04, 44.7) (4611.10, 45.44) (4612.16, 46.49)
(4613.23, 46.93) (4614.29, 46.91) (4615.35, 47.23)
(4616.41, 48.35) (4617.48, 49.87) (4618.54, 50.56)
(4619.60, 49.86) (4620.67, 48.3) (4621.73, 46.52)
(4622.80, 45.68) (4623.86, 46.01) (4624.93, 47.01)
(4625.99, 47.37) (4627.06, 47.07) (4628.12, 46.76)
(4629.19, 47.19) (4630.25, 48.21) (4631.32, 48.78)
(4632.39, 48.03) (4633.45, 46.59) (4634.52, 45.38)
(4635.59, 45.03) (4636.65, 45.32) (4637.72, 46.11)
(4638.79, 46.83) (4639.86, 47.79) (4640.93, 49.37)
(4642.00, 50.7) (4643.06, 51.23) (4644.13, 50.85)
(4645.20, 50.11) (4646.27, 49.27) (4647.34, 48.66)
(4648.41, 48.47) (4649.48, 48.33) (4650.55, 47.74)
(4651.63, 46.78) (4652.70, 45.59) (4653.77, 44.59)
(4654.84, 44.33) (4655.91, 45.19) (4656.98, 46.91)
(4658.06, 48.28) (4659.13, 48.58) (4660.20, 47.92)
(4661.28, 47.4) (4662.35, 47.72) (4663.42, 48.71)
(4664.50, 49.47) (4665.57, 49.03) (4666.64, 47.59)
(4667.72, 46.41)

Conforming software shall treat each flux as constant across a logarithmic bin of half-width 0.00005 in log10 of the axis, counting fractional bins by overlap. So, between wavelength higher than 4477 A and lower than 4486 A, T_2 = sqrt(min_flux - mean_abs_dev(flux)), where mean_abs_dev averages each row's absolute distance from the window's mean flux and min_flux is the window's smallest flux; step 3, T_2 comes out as 6.738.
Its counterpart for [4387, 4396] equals 6.576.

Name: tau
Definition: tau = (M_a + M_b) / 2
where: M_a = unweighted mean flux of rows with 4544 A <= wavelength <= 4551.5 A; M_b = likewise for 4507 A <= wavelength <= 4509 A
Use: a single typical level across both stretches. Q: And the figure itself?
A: 46.0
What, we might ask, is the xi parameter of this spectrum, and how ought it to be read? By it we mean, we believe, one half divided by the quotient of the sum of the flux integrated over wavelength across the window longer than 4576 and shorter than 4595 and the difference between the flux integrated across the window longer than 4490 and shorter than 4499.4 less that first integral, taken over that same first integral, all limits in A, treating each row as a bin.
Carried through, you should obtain 1.0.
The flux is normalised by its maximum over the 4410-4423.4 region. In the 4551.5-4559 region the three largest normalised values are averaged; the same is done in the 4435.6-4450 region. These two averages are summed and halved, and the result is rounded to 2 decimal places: 0.97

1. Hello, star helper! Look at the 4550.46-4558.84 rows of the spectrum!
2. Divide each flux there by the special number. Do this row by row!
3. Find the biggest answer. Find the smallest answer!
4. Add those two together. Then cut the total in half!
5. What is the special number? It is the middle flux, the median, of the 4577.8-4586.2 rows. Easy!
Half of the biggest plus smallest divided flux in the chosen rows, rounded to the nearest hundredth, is 1.01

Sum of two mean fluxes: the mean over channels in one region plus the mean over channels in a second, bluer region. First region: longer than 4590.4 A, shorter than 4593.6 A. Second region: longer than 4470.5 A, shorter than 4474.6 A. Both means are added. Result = 91.9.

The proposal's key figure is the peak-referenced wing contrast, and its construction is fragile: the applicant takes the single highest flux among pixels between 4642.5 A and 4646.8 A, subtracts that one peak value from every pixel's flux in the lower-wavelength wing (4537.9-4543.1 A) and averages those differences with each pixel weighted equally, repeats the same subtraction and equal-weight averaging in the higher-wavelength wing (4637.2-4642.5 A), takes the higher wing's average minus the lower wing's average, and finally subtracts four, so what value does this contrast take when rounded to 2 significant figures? -5.2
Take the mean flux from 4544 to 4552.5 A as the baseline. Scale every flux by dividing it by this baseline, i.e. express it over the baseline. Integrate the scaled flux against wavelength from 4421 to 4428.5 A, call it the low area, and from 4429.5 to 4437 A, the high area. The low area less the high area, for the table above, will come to 0.0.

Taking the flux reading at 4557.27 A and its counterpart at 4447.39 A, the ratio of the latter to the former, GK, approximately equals 0.93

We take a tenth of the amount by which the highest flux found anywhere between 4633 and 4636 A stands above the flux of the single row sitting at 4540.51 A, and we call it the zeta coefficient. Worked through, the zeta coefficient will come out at -0.30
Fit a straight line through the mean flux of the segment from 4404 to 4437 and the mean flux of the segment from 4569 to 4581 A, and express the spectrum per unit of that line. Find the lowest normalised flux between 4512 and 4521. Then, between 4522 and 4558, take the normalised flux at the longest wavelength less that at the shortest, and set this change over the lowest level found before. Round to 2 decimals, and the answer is 0.01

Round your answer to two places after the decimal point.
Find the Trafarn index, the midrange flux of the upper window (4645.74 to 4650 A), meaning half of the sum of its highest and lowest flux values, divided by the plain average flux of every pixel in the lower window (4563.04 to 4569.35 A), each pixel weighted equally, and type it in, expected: 1.00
